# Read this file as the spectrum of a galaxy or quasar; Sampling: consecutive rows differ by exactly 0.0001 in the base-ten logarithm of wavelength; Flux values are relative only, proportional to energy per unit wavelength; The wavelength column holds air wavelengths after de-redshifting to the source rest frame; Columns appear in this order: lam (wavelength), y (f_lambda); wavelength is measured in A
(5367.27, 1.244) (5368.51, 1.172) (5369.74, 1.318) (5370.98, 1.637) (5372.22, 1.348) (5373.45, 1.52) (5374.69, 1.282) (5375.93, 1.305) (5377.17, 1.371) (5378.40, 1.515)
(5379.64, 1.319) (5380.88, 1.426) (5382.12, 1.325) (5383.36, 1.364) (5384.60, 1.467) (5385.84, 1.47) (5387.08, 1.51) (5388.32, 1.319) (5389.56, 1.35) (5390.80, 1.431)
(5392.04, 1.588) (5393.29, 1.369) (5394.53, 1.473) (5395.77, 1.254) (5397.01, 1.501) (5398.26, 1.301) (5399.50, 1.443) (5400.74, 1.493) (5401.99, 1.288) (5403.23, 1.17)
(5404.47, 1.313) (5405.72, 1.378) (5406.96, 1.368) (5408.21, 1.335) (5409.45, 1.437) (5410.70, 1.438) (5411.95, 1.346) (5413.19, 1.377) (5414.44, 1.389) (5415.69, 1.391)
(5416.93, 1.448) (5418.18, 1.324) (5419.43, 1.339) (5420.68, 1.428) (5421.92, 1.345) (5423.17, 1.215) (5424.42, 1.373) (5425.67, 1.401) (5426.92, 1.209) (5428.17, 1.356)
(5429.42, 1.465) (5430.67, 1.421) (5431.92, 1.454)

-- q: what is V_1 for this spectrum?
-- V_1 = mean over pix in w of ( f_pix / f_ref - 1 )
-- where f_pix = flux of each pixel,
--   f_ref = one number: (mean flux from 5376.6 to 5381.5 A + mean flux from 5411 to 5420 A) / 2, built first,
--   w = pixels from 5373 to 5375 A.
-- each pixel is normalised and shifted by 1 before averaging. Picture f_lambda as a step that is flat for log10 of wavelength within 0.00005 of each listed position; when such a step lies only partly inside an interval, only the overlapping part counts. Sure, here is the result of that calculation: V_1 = 0.01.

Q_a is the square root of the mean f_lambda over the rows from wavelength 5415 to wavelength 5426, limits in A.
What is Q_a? 1.17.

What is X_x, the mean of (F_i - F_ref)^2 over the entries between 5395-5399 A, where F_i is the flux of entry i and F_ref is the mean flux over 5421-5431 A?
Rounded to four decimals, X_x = 0.0115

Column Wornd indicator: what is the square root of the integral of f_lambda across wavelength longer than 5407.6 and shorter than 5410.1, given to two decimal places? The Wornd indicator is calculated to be 1.86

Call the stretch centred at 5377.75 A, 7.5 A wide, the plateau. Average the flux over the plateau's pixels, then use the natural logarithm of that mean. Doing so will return 0.315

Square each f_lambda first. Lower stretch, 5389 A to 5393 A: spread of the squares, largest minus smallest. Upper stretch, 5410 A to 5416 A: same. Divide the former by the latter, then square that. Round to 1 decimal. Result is 7.5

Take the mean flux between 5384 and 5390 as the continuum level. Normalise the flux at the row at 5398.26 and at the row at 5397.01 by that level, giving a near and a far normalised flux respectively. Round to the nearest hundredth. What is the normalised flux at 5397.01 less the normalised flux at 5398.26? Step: 0.14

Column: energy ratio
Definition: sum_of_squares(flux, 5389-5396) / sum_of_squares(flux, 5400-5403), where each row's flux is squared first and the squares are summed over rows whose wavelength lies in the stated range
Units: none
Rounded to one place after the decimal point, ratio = 3.1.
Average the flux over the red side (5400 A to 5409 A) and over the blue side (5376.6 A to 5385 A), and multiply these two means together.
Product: 1.87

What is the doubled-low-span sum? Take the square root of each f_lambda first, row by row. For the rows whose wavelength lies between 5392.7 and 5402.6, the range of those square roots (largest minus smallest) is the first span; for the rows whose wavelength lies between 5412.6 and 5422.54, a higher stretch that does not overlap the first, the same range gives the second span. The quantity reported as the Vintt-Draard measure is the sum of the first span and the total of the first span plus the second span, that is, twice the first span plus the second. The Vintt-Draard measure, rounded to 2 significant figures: 0.26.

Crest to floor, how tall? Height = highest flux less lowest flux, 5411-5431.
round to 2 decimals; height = 0.26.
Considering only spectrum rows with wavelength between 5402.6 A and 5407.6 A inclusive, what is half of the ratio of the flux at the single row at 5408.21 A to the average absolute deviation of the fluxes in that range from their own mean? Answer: 10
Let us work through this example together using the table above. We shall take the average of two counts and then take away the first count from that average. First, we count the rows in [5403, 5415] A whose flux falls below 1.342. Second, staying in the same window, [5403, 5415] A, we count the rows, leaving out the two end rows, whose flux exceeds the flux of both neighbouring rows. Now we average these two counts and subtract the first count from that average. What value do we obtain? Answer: -0.50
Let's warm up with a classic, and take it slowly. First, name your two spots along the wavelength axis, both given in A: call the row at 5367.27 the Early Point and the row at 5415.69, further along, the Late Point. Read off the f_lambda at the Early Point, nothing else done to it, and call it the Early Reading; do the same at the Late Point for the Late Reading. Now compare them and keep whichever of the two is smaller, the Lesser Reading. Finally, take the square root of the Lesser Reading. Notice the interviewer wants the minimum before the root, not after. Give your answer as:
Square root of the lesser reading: 1.12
